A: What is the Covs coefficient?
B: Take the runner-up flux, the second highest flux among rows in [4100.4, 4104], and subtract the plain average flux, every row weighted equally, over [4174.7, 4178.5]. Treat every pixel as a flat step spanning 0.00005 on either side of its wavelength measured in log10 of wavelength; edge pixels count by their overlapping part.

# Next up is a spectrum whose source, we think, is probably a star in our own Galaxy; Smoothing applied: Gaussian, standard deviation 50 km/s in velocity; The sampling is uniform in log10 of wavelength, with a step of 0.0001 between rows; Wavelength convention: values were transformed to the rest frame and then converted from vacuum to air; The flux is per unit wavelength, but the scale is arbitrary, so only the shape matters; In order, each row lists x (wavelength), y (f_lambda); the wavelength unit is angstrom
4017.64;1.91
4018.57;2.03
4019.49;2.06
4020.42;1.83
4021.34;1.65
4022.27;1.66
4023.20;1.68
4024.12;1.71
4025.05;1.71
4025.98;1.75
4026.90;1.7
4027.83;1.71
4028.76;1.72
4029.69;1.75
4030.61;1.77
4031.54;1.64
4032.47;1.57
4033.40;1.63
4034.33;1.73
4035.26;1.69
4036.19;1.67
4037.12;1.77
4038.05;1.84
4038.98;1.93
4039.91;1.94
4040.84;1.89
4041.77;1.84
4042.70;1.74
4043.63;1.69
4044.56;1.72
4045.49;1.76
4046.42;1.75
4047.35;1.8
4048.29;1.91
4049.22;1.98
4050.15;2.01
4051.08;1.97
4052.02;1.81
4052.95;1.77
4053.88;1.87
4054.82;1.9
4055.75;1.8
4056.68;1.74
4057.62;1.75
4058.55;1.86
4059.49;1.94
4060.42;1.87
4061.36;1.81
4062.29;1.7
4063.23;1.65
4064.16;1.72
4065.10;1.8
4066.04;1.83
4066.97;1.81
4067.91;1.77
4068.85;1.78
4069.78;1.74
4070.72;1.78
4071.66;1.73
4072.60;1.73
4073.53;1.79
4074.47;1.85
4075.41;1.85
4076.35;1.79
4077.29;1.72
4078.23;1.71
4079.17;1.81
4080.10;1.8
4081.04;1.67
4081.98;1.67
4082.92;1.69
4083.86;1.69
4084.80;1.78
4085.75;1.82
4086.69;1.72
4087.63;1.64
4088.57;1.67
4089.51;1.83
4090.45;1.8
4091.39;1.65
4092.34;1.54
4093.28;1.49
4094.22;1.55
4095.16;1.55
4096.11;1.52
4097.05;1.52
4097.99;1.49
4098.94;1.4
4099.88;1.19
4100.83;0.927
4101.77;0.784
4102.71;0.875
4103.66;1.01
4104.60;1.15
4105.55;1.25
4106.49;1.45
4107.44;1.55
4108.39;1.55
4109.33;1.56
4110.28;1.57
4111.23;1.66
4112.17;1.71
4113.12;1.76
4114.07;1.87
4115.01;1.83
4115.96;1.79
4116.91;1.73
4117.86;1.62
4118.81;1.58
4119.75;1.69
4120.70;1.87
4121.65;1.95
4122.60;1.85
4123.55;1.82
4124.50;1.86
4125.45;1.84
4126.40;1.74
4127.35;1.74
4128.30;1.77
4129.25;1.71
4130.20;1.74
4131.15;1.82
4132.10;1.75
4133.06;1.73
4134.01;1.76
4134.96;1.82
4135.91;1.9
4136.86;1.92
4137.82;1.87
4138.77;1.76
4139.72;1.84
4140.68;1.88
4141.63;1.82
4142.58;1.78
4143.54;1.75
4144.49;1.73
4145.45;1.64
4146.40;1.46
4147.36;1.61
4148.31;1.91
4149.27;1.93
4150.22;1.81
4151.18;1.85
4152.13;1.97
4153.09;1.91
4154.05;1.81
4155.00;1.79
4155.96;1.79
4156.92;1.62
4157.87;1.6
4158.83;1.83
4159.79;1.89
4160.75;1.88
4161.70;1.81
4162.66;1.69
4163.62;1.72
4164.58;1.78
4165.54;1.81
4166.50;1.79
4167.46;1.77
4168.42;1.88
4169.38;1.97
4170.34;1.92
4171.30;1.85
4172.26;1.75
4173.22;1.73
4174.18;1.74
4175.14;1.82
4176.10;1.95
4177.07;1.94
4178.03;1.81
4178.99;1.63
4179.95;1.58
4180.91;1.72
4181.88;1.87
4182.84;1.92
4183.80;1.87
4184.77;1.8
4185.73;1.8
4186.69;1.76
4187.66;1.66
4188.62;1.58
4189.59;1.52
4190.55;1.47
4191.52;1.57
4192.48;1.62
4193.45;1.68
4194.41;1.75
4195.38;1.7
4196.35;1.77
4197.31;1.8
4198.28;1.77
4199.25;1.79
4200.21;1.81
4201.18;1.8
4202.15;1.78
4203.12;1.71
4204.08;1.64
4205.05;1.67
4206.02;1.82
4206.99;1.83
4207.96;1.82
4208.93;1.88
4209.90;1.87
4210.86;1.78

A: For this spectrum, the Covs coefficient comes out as -0.95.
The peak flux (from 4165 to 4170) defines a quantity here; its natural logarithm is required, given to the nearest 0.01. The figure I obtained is 0.68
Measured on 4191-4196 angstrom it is 0.56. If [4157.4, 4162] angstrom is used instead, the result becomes 0.64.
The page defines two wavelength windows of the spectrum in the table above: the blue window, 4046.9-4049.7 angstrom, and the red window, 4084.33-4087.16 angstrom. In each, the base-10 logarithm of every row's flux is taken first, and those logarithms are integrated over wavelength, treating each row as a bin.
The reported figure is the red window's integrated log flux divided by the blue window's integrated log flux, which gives 0.90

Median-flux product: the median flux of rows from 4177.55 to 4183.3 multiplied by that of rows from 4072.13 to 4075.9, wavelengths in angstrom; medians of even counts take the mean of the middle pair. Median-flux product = 3.21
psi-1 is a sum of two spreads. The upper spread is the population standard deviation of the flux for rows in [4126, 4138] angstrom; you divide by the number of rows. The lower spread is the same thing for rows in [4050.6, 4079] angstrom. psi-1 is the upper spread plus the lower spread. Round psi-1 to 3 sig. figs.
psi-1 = 0.138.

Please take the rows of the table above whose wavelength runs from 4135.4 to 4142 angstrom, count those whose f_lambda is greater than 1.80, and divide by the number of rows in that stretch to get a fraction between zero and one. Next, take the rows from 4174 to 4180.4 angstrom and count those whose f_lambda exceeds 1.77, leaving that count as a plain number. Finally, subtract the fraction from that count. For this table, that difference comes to 3.1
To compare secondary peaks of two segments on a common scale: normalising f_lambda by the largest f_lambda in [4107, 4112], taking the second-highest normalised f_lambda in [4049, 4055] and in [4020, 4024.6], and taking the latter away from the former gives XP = 0.16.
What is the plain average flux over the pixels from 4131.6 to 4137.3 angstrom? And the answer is 1.81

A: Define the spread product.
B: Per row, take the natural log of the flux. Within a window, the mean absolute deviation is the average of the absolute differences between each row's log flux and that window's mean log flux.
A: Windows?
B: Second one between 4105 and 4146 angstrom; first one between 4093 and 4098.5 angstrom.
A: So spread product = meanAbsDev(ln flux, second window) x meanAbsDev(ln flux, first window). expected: 0.0008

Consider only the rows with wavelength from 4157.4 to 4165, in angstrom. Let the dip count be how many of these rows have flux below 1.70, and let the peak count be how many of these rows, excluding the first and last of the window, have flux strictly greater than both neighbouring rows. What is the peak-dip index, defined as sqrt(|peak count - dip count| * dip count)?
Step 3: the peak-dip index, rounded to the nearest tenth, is 1.4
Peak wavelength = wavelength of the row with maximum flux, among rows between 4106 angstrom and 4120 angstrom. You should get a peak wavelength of 4114.07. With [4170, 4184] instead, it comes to 4176.10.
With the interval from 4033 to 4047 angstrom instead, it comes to 4039.91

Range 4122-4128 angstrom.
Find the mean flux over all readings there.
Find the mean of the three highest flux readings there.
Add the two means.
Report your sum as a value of 3.66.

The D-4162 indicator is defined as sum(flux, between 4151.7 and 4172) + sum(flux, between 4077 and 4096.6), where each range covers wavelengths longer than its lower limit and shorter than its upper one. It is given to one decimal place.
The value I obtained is 73.4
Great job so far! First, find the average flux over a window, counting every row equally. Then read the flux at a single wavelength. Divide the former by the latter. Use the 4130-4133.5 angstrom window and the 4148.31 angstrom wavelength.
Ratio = 0.92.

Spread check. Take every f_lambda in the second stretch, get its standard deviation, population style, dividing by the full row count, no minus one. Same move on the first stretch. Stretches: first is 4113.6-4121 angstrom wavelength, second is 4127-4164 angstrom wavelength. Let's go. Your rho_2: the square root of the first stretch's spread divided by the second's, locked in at 1.00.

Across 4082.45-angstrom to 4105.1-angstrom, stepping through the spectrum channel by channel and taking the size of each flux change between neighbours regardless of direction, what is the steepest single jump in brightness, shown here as 0.26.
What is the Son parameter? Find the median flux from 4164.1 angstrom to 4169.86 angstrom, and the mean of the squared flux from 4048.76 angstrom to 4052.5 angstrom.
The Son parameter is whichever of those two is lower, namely 1.800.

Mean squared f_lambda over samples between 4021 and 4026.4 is 2.87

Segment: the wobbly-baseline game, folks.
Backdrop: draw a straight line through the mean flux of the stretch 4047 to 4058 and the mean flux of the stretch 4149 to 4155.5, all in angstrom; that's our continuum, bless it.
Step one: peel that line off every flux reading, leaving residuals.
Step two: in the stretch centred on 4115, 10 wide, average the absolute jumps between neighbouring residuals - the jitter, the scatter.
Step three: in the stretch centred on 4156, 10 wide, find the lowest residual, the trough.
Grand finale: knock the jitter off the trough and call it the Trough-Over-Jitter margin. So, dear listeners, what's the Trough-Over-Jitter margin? -0.34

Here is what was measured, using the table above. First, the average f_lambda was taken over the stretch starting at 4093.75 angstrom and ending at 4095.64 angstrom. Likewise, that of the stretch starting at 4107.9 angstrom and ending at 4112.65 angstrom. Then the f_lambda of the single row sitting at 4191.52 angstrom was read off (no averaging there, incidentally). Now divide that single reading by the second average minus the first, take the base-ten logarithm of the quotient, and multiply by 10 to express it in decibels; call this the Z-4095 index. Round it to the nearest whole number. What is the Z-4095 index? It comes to 14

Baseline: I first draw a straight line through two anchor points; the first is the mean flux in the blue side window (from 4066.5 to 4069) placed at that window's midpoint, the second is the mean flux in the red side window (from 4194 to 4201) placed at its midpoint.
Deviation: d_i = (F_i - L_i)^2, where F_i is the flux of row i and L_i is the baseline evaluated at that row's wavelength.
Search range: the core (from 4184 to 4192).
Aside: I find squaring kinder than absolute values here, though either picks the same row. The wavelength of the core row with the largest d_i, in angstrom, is 4190.55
